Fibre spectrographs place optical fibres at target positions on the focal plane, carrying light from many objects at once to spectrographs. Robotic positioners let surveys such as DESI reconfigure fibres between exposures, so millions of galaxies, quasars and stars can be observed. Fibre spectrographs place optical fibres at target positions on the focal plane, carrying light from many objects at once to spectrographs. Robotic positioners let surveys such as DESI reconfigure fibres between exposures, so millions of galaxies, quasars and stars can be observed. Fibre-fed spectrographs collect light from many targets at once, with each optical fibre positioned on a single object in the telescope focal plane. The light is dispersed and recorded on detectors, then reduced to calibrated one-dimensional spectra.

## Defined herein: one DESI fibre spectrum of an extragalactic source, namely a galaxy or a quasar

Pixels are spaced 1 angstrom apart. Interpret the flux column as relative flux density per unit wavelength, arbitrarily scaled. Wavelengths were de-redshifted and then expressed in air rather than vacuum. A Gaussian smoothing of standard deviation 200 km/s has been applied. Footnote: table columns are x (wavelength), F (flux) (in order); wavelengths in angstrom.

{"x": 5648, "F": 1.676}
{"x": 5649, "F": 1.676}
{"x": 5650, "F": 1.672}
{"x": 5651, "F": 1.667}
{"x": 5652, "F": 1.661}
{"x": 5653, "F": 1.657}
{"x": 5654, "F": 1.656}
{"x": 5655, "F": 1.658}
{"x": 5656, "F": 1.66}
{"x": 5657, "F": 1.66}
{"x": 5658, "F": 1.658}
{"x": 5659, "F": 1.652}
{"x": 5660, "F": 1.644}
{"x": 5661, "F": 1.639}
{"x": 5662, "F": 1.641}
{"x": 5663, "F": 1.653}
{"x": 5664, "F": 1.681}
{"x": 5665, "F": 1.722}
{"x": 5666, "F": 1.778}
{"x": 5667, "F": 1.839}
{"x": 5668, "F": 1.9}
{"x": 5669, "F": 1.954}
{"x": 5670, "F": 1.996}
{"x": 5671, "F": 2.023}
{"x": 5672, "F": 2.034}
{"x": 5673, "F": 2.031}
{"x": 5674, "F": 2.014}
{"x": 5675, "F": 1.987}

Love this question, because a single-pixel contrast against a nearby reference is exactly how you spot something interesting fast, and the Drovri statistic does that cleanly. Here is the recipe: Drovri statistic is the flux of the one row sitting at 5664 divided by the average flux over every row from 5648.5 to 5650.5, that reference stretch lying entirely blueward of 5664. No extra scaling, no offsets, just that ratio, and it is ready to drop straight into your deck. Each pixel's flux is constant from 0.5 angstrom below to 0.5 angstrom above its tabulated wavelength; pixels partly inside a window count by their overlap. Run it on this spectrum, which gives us 1.00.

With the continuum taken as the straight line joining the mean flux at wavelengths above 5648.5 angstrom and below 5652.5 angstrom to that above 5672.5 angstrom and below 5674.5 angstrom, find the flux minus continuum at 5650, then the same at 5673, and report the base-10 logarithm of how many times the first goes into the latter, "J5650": 0.18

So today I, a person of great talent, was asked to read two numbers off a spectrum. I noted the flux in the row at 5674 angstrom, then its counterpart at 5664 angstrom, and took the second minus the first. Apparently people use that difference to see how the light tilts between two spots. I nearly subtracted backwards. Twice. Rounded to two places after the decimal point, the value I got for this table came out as -0.33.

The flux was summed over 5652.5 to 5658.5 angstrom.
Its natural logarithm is 2.30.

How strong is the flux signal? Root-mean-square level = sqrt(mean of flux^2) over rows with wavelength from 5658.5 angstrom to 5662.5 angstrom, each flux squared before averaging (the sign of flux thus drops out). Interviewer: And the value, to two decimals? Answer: 1.64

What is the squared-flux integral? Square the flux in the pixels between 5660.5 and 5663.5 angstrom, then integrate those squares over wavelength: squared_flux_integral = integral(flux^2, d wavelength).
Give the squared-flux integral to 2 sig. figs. 8.1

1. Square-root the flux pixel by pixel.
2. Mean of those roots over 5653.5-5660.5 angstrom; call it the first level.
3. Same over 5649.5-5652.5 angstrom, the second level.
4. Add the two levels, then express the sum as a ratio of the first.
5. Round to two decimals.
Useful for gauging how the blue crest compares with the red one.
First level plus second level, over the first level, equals 2.00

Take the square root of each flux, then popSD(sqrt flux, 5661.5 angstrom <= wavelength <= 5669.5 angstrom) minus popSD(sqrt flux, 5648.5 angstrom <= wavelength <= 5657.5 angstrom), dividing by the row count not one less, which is 0.038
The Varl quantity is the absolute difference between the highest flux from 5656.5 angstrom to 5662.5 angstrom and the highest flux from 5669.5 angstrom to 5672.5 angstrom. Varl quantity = 0.37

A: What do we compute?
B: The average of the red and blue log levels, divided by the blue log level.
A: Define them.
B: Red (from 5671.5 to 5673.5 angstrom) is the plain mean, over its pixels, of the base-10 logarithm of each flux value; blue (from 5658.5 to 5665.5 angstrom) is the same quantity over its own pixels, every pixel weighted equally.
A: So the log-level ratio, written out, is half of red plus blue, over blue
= 1.20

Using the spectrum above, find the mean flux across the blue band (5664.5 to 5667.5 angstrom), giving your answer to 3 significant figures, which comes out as 1.78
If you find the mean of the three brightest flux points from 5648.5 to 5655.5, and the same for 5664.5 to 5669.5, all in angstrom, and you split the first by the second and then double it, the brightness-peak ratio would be 1.76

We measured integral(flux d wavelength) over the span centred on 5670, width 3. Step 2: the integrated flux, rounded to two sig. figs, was 6.0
